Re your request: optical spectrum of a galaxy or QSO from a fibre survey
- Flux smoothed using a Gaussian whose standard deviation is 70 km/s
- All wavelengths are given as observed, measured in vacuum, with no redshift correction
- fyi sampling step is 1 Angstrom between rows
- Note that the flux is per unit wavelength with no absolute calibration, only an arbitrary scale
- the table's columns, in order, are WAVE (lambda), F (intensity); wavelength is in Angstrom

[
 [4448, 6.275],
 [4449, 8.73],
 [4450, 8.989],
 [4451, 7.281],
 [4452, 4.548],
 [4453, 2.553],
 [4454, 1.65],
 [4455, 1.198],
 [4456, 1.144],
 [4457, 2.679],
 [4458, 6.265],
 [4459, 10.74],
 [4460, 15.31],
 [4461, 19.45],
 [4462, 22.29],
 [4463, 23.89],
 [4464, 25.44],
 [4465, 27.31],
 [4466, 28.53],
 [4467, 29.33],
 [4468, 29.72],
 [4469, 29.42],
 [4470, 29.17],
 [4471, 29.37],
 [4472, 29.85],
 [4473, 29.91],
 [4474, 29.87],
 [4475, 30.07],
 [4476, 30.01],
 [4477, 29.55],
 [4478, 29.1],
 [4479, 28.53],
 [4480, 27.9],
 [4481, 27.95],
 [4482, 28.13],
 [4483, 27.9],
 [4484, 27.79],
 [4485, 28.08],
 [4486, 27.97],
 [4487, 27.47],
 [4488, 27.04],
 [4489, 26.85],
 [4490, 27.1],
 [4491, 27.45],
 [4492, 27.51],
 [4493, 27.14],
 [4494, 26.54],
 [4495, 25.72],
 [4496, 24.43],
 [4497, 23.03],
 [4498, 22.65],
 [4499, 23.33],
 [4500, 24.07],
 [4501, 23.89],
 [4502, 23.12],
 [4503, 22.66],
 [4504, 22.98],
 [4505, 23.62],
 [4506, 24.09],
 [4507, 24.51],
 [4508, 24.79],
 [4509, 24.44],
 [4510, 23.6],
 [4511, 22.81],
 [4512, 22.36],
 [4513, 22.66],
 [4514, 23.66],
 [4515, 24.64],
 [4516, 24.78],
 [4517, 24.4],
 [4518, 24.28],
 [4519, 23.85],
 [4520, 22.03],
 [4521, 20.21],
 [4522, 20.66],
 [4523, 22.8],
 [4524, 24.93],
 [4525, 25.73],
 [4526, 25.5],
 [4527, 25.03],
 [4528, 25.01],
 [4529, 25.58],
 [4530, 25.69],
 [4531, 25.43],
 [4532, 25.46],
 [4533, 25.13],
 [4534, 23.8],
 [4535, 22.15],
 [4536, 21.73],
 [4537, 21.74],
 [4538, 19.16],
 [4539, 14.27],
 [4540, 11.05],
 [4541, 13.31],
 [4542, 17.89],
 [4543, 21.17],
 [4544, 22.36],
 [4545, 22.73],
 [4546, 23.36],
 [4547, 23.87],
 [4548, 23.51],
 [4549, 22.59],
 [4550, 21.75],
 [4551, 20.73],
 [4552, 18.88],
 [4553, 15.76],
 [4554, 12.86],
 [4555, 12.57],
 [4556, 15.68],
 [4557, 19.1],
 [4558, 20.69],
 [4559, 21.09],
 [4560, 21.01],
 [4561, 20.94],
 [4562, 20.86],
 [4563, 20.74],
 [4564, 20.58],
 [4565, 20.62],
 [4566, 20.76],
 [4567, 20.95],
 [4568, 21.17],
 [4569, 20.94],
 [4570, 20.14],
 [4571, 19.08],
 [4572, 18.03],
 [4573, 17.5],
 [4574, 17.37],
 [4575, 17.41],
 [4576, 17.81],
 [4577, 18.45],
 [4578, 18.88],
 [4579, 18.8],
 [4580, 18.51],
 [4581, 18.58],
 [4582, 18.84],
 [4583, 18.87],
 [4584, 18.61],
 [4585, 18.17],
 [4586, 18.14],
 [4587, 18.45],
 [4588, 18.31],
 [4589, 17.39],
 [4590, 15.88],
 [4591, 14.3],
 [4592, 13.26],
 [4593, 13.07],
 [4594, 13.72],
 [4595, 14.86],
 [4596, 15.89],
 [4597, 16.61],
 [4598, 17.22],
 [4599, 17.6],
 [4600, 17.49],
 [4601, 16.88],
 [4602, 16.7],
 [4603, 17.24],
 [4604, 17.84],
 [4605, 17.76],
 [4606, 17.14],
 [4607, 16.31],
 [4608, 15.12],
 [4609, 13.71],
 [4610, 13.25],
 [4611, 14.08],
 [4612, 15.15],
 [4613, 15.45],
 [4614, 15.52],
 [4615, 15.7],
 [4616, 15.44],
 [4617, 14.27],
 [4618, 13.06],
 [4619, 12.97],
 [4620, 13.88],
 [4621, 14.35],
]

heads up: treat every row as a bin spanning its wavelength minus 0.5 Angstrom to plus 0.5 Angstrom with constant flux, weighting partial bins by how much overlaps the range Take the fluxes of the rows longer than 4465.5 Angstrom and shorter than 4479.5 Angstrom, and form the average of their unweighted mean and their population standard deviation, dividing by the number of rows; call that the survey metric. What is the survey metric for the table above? 15.0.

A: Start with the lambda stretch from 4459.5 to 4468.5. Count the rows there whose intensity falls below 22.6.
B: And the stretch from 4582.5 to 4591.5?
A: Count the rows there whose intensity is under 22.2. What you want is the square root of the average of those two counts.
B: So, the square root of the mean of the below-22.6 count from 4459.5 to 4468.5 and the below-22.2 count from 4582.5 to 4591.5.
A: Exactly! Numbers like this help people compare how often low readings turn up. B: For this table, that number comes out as 2.4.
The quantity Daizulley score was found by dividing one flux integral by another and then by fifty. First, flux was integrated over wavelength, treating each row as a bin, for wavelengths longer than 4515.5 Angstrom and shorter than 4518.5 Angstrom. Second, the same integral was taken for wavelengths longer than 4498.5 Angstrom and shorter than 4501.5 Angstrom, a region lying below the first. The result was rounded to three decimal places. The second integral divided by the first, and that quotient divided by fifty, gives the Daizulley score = 0.019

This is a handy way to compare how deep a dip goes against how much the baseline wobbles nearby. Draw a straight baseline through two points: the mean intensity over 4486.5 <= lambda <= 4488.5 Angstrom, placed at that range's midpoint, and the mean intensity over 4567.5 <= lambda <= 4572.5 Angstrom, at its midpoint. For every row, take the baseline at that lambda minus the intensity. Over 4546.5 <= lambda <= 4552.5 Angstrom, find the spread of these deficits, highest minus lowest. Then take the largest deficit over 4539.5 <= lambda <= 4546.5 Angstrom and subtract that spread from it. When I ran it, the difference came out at 7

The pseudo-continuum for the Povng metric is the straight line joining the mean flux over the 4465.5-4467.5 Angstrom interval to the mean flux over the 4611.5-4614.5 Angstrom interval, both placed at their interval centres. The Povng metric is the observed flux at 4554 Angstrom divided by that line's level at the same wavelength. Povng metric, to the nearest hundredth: 0.62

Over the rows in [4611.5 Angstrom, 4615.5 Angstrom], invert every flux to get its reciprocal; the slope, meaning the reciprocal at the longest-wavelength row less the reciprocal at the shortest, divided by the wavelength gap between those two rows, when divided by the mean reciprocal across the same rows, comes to -0.012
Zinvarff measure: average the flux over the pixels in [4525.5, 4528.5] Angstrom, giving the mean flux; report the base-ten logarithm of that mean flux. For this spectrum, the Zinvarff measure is 1.40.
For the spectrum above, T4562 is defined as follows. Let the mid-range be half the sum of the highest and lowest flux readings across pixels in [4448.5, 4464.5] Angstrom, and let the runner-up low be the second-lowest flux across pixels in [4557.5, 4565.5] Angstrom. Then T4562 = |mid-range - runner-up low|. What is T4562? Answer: 7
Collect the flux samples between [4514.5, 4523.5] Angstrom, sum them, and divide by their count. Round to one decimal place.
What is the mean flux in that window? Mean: 23.1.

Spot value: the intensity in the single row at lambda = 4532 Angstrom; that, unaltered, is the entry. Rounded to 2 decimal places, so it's 25.46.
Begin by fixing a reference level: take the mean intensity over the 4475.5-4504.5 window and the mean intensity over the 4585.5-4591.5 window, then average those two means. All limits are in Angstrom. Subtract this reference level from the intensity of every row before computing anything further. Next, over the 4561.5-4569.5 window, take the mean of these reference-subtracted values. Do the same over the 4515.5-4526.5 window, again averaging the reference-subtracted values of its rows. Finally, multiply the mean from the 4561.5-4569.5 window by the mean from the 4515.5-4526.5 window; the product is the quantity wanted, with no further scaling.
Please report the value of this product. -1.7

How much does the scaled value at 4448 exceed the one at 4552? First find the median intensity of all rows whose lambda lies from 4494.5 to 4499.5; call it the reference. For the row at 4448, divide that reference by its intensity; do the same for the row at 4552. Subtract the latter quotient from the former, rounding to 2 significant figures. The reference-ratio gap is 2.5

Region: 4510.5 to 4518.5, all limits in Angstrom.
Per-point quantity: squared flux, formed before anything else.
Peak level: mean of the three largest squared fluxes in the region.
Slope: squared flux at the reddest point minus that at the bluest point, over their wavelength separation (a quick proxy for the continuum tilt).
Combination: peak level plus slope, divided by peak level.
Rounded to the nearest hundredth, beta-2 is 1.02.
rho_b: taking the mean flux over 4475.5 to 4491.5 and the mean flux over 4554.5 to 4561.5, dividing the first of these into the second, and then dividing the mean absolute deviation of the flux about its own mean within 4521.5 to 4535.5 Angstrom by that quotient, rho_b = 1.8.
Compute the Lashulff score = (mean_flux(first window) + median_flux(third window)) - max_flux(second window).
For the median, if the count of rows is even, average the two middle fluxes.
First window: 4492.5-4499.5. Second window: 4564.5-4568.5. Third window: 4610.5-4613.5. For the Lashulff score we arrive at 19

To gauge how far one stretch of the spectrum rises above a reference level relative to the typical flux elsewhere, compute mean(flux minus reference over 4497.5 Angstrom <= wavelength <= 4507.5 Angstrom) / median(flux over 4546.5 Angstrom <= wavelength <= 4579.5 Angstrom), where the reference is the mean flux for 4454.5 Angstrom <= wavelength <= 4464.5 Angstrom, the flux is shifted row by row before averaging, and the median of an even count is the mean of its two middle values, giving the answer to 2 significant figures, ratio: 0.52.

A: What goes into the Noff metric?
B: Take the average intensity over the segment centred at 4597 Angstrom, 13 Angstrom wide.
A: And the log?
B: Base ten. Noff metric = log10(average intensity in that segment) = 1.20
